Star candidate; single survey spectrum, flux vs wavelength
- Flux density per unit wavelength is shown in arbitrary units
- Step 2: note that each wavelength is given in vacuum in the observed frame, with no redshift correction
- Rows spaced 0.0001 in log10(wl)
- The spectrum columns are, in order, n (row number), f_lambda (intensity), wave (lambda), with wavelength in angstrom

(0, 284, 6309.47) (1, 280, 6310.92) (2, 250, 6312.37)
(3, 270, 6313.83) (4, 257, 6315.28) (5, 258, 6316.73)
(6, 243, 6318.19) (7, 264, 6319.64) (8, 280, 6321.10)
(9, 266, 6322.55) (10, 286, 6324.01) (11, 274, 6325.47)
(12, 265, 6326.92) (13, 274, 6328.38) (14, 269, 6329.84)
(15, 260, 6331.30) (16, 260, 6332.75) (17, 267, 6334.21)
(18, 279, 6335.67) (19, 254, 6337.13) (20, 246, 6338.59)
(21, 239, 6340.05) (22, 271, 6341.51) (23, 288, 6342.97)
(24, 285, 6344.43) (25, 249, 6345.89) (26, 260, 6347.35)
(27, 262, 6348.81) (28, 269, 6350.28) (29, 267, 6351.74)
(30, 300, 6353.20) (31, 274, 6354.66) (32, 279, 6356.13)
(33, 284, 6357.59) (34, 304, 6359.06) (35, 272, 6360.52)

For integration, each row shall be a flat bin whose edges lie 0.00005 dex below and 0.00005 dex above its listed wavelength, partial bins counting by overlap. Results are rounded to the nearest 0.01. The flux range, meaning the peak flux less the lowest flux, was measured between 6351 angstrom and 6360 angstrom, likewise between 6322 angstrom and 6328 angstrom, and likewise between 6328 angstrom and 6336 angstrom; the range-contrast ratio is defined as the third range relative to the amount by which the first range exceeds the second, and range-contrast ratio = 1.19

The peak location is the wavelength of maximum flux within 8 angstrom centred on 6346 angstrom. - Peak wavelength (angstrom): 6342.97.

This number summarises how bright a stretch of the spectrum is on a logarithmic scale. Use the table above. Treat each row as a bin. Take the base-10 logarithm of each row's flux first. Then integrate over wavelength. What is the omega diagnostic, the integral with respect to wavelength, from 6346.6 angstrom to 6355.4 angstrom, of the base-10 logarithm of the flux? 21.4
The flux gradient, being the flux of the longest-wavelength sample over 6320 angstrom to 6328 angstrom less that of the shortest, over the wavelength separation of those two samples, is -2.6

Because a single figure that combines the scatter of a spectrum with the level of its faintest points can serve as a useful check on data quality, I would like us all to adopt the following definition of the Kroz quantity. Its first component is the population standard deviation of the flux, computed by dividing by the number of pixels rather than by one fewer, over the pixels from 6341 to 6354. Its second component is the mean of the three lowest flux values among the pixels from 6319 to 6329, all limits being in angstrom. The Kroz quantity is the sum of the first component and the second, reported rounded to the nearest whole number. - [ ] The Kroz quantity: 280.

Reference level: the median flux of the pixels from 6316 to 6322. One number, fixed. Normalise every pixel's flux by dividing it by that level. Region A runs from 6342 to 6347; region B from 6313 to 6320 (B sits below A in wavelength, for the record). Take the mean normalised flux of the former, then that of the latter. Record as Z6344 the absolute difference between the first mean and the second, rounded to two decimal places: 0.06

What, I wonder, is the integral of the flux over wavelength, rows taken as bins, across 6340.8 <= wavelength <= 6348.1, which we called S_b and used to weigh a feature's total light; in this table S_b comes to 1977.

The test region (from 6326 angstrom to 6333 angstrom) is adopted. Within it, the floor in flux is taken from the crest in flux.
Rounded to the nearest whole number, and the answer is 14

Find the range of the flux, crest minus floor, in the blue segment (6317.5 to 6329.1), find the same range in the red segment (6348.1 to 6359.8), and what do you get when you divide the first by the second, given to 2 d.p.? 1.02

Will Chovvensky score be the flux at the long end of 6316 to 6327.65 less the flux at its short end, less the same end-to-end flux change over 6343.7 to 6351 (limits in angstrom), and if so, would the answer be 23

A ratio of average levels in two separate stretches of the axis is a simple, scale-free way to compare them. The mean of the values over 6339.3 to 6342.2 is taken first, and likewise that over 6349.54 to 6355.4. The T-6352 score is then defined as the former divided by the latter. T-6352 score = 0.92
